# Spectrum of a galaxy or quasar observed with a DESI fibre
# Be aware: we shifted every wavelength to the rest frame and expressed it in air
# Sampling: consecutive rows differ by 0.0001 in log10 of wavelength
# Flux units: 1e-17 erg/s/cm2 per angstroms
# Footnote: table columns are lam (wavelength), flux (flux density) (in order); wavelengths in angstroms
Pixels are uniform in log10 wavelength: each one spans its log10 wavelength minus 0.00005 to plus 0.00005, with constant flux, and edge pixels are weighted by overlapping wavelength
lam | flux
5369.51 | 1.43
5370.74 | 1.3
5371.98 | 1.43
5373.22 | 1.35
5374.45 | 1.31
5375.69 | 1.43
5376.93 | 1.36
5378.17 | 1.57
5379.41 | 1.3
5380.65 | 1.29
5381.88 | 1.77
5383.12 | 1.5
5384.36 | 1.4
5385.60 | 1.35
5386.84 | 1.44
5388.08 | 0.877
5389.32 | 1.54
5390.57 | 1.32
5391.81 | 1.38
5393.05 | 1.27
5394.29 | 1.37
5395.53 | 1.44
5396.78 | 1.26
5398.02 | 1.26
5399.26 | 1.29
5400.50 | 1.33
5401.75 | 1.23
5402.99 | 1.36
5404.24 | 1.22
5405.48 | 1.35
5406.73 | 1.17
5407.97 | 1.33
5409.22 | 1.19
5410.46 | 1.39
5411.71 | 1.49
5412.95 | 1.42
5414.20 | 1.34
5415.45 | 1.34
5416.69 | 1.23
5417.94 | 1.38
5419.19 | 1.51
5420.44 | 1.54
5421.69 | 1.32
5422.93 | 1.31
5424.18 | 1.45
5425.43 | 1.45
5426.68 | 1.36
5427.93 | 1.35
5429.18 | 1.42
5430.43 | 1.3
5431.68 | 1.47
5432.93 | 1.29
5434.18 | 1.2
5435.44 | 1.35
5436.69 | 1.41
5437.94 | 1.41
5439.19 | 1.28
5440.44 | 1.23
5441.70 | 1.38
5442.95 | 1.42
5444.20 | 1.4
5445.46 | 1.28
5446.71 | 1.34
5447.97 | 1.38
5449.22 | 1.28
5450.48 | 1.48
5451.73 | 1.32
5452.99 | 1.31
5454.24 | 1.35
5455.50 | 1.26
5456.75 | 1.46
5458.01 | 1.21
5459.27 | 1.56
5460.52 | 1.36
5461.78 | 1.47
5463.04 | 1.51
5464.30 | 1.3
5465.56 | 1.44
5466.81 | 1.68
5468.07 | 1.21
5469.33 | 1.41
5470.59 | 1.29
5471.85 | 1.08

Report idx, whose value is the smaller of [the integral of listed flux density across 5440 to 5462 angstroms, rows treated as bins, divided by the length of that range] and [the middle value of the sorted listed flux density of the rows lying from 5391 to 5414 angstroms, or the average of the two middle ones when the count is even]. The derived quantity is 1.33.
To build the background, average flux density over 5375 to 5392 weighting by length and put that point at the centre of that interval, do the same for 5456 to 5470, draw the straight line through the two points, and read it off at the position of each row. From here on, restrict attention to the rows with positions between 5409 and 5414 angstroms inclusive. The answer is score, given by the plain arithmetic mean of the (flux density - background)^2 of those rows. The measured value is 0.0132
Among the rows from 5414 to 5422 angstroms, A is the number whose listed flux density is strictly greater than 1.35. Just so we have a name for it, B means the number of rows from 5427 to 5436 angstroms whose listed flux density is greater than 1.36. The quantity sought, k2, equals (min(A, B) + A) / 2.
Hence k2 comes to 2.5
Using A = 3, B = 2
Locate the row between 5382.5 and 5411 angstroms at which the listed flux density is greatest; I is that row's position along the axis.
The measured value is 5389.32 angstroms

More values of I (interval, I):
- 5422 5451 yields 5450.48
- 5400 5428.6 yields 5420.44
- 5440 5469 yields 5466.81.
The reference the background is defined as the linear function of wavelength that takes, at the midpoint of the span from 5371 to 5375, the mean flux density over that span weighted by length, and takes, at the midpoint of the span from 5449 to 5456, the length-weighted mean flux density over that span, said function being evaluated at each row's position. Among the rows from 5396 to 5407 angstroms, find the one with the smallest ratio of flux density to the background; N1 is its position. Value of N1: 5406.73 angstroms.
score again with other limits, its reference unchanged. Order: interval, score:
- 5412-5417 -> 0.0097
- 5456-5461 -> 0.0171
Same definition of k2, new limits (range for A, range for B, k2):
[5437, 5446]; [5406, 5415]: 3.5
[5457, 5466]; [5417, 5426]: 5.0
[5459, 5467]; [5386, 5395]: 5.0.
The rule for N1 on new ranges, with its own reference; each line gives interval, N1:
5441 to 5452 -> 5445.46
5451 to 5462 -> 5458.01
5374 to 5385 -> 5380.65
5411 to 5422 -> 5416.69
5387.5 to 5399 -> 5388.08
